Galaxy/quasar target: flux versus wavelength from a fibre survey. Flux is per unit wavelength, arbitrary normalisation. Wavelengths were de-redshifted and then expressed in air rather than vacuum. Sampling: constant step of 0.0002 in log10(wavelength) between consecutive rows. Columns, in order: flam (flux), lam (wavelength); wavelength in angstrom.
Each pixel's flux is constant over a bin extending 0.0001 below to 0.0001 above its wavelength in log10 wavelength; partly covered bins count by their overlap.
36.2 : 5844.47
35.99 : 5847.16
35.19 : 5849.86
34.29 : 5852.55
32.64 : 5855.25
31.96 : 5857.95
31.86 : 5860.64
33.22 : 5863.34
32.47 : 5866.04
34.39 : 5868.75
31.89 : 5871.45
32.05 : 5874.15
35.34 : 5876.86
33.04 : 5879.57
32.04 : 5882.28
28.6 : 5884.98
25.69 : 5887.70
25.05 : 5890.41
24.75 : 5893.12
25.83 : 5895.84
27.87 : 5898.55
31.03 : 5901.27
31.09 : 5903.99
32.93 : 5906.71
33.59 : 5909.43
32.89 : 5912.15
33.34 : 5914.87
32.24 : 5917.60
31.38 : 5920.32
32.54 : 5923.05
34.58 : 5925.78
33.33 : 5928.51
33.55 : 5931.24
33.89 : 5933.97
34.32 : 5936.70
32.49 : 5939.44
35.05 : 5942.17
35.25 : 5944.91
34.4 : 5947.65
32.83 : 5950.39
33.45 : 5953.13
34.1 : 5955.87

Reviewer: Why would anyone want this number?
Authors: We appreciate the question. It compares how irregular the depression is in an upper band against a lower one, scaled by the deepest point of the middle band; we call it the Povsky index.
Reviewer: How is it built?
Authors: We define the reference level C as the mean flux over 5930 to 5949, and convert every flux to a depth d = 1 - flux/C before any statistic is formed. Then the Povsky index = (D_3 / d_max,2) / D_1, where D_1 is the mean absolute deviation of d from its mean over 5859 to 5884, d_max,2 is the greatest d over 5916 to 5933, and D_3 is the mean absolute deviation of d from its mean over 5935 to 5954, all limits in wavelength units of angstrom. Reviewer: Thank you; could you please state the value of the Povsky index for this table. 12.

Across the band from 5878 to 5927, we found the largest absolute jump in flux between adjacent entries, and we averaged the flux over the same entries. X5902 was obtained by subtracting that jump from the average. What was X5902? 27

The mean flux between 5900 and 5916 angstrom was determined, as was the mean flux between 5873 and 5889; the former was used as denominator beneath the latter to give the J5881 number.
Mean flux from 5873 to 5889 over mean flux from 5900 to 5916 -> 0.958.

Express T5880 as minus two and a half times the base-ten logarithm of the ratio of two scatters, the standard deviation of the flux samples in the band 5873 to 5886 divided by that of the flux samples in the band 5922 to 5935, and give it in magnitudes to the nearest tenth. -1.3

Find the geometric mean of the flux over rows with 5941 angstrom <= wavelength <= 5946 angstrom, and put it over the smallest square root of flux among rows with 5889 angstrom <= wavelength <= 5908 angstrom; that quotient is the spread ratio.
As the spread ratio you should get 7.1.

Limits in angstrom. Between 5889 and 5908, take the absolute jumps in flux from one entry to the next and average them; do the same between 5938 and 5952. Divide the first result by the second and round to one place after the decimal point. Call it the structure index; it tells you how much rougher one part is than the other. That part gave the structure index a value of 1.1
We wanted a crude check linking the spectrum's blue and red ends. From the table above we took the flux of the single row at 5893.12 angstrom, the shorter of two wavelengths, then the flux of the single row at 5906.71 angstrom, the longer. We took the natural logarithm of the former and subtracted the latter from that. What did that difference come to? -29.7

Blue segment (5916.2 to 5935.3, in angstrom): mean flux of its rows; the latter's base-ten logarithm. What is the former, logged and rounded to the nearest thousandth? 1.519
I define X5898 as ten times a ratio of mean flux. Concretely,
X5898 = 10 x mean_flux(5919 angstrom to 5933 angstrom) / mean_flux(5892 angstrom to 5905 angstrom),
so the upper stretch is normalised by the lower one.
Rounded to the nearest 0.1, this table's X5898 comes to 11.8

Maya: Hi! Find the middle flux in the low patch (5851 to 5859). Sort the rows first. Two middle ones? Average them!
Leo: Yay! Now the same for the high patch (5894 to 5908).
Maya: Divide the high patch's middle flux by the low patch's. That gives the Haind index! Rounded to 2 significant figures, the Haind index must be 0.95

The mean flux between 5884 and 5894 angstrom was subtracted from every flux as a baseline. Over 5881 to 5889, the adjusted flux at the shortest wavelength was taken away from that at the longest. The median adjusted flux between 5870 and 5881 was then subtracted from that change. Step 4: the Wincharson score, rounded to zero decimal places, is -13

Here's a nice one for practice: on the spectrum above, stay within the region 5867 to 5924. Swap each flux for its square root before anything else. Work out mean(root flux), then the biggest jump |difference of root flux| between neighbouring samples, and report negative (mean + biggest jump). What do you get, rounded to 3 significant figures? -5.86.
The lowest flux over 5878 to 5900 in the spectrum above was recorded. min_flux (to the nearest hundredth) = 24.75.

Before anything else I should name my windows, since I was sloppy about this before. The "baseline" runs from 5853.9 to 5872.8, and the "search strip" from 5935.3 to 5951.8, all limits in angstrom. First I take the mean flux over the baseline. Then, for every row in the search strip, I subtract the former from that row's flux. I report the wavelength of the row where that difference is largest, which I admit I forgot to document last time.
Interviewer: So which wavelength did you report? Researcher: 5944.91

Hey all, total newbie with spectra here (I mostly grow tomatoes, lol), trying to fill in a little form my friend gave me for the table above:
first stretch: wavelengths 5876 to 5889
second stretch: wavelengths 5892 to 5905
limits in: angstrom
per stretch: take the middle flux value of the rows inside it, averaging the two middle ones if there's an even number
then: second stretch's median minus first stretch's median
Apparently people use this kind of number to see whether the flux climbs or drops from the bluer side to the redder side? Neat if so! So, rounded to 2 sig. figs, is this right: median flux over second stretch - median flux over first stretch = -4.2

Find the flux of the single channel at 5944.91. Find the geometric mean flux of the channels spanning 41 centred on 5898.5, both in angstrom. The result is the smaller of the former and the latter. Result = 29.8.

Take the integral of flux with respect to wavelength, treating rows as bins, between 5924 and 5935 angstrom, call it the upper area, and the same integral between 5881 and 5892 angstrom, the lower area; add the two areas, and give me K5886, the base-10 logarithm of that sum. 2.83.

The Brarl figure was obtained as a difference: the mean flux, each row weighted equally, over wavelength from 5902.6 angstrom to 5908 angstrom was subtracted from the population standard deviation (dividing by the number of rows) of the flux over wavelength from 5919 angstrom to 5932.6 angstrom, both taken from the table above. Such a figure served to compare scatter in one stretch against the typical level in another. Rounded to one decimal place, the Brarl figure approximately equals -30.9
